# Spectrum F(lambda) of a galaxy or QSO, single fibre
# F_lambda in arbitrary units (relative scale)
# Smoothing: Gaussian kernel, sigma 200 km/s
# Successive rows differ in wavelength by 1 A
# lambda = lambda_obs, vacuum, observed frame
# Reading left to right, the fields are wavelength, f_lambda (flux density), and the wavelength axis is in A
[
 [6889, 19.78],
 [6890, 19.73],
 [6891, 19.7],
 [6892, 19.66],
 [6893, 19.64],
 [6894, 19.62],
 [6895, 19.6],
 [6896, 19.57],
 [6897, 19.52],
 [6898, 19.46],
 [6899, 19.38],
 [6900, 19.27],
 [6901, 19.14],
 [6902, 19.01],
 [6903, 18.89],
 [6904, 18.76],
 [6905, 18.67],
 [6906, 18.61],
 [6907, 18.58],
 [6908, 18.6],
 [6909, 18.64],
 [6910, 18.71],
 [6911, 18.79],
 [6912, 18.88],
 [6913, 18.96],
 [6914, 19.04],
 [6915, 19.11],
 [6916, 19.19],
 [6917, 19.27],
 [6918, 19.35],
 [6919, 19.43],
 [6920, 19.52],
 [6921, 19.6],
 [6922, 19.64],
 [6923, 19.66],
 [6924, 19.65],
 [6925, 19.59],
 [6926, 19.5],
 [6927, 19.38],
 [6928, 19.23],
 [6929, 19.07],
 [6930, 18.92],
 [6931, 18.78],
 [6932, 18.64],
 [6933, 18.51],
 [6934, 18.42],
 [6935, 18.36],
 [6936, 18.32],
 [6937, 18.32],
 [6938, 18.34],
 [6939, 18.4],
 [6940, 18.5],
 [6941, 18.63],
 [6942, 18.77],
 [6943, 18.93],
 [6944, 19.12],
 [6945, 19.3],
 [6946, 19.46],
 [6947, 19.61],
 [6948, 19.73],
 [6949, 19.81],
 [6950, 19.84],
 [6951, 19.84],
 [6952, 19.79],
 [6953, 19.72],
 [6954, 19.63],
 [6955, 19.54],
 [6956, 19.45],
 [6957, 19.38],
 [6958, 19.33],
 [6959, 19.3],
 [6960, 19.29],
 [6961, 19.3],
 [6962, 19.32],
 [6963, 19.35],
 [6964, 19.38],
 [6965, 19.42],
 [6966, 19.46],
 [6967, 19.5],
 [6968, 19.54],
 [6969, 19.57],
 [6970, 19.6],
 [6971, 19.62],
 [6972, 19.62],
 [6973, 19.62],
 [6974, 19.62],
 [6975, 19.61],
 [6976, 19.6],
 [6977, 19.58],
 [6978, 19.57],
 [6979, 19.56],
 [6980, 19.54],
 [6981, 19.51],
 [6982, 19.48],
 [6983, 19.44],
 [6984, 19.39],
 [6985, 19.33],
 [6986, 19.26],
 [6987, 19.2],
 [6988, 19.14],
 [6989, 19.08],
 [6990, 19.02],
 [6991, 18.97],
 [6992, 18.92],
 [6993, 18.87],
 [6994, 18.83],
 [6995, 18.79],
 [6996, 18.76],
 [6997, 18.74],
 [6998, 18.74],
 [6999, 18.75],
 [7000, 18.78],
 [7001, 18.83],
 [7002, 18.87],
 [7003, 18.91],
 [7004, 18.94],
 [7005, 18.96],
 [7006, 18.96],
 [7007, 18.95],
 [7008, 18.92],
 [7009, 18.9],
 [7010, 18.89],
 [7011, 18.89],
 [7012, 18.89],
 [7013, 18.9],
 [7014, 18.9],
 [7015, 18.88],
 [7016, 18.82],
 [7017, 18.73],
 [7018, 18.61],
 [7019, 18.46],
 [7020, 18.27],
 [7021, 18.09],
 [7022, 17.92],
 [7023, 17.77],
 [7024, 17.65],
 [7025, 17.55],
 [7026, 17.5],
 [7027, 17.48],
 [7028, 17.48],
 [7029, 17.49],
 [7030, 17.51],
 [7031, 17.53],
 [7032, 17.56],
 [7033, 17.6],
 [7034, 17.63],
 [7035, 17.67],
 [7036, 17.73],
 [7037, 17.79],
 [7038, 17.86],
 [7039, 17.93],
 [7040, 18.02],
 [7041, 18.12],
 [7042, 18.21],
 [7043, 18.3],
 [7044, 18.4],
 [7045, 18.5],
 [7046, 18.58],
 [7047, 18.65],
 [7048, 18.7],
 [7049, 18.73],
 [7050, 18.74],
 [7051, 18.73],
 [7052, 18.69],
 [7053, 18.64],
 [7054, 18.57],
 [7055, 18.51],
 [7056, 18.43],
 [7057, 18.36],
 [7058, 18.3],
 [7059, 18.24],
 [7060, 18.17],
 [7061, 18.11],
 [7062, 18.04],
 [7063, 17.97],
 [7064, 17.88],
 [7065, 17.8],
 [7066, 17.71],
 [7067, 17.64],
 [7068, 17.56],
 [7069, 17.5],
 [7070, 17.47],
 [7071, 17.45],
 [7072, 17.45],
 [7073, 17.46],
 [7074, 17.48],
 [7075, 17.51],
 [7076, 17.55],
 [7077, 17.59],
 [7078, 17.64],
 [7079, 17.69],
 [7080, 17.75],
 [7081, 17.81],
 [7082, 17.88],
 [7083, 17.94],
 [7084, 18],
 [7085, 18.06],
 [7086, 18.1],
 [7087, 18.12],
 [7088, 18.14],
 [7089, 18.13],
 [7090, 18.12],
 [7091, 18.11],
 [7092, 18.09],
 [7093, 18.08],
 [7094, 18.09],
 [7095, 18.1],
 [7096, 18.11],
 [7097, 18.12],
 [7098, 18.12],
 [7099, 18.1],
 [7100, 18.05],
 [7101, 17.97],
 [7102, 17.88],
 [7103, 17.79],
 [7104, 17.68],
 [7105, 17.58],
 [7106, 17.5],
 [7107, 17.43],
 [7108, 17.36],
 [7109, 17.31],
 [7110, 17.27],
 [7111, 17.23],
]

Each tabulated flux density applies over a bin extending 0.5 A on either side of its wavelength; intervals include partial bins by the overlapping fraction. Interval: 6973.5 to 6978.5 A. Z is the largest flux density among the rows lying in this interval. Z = 19.62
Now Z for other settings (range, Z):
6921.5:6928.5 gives 19.66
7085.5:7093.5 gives 18.14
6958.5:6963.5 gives 19.35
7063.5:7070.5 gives 17.88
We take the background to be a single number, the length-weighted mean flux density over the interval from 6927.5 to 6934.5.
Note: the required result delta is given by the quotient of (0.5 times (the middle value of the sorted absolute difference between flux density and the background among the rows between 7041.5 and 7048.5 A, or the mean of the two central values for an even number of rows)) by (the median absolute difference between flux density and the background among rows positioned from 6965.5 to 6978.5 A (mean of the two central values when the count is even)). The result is 0.18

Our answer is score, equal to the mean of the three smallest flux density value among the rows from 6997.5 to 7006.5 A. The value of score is 18.8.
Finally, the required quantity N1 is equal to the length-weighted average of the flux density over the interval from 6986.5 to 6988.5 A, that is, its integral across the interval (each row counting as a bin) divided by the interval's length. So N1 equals 19.2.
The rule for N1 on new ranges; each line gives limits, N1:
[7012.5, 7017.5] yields 18.8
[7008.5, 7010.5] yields 18.9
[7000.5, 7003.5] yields 18.9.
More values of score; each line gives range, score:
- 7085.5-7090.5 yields 18.1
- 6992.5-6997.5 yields 18.8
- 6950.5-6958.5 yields 19.4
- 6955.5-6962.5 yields 19.3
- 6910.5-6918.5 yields 18.9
